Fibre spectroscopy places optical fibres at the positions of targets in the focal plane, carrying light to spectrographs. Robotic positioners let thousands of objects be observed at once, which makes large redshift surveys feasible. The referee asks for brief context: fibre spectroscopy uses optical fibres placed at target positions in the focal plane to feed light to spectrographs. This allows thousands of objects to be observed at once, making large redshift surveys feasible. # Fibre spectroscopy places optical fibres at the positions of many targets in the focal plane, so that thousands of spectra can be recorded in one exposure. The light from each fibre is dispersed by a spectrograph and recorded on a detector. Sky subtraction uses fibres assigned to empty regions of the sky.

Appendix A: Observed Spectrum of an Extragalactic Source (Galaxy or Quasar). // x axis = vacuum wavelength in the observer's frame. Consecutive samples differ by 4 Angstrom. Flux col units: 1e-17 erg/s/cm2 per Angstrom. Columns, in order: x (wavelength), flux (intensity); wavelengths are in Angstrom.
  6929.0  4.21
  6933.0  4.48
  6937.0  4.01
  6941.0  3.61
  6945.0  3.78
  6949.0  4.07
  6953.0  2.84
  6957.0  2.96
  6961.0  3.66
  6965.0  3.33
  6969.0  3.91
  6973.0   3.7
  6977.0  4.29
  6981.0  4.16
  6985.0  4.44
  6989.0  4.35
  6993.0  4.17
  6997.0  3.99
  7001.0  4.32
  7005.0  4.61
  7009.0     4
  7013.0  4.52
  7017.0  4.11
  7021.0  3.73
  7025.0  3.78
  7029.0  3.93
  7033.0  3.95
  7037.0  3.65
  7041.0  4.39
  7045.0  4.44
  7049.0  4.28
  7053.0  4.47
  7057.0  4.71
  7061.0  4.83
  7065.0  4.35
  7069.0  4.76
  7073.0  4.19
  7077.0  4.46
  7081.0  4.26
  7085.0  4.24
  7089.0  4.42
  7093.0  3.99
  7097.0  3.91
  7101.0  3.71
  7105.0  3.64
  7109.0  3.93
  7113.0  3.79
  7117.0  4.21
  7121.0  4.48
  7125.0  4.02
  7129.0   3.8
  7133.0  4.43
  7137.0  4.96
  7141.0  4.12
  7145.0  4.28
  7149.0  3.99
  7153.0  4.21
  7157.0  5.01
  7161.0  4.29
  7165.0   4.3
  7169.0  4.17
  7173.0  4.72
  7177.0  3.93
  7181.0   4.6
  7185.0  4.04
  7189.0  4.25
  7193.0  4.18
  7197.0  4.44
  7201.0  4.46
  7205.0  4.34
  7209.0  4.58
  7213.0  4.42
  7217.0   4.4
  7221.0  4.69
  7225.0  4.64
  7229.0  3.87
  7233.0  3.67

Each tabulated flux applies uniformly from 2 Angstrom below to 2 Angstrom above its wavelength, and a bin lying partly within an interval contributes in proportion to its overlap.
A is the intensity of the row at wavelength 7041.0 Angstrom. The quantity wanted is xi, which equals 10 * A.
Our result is 43.9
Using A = 4.39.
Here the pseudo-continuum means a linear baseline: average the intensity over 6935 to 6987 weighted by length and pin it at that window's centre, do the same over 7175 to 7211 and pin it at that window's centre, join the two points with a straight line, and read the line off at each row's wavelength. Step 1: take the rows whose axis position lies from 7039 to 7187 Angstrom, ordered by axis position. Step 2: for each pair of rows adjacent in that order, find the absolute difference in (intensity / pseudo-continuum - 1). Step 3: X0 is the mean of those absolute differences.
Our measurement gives 0.083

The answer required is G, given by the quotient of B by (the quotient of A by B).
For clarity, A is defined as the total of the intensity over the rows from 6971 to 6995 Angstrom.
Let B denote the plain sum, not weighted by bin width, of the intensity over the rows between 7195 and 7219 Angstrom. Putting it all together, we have 28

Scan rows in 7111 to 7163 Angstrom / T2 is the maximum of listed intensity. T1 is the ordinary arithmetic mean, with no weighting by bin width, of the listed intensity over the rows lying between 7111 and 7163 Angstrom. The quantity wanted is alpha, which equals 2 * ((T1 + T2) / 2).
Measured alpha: 9.3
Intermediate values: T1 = 4.28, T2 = 5.01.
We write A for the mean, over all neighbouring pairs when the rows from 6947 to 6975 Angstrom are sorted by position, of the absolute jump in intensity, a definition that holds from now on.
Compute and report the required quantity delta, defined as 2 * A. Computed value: 1.06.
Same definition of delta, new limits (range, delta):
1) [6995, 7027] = 0.74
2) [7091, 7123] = 0.42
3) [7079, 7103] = 0.36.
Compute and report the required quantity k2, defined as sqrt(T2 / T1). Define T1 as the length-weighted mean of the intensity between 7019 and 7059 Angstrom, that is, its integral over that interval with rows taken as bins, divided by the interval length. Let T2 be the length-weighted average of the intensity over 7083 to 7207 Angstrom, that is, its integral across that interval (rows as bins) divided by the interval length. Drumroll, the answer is 1.011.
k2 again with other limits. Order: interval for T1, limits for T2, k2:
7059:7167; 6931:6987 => 0.947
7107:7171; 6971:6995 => 0.992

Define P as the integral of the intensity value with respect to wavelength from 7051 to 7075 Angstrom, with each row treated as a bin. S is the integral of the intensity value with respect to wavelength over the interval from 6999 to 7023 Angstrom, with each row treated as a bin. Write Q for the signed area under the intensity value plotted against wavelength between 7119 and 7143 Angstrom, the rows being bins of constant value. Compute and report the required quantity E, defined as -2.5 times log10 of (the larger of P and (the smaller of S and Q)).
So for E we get -5.10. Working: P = 109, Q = 103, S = 101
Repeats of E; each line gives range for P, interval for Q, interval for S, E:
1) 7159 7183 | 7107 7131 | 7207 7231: -5.04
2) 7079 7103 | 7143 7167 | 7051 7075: -5.05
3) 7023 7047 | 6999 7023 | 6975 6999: -5.01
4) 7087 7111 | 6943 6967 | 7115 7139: -4.94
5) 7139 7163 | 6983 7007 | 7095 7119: -5.04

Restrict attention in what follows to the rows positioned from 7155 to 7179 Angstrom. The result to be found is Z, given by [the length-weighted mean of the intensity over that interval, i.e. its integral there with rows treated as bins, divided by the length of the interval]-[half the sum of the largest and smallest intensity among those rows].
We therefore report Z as -0.07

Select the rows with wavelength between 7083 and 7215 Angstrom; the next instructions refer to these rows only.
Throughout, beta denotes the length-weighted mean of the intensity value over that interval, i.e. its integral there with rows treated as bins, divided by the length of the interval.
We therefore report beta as 4.24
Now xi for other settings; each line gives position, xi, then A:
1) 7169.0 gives 41.7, 4.17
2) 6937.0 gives 40.1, 4.01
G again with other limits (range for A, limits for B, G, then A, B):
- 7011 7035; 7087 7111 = 23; 24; 23.6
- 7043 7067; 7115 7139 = 25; 27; 25.9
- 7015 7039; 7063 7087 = 30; 23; 26.3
